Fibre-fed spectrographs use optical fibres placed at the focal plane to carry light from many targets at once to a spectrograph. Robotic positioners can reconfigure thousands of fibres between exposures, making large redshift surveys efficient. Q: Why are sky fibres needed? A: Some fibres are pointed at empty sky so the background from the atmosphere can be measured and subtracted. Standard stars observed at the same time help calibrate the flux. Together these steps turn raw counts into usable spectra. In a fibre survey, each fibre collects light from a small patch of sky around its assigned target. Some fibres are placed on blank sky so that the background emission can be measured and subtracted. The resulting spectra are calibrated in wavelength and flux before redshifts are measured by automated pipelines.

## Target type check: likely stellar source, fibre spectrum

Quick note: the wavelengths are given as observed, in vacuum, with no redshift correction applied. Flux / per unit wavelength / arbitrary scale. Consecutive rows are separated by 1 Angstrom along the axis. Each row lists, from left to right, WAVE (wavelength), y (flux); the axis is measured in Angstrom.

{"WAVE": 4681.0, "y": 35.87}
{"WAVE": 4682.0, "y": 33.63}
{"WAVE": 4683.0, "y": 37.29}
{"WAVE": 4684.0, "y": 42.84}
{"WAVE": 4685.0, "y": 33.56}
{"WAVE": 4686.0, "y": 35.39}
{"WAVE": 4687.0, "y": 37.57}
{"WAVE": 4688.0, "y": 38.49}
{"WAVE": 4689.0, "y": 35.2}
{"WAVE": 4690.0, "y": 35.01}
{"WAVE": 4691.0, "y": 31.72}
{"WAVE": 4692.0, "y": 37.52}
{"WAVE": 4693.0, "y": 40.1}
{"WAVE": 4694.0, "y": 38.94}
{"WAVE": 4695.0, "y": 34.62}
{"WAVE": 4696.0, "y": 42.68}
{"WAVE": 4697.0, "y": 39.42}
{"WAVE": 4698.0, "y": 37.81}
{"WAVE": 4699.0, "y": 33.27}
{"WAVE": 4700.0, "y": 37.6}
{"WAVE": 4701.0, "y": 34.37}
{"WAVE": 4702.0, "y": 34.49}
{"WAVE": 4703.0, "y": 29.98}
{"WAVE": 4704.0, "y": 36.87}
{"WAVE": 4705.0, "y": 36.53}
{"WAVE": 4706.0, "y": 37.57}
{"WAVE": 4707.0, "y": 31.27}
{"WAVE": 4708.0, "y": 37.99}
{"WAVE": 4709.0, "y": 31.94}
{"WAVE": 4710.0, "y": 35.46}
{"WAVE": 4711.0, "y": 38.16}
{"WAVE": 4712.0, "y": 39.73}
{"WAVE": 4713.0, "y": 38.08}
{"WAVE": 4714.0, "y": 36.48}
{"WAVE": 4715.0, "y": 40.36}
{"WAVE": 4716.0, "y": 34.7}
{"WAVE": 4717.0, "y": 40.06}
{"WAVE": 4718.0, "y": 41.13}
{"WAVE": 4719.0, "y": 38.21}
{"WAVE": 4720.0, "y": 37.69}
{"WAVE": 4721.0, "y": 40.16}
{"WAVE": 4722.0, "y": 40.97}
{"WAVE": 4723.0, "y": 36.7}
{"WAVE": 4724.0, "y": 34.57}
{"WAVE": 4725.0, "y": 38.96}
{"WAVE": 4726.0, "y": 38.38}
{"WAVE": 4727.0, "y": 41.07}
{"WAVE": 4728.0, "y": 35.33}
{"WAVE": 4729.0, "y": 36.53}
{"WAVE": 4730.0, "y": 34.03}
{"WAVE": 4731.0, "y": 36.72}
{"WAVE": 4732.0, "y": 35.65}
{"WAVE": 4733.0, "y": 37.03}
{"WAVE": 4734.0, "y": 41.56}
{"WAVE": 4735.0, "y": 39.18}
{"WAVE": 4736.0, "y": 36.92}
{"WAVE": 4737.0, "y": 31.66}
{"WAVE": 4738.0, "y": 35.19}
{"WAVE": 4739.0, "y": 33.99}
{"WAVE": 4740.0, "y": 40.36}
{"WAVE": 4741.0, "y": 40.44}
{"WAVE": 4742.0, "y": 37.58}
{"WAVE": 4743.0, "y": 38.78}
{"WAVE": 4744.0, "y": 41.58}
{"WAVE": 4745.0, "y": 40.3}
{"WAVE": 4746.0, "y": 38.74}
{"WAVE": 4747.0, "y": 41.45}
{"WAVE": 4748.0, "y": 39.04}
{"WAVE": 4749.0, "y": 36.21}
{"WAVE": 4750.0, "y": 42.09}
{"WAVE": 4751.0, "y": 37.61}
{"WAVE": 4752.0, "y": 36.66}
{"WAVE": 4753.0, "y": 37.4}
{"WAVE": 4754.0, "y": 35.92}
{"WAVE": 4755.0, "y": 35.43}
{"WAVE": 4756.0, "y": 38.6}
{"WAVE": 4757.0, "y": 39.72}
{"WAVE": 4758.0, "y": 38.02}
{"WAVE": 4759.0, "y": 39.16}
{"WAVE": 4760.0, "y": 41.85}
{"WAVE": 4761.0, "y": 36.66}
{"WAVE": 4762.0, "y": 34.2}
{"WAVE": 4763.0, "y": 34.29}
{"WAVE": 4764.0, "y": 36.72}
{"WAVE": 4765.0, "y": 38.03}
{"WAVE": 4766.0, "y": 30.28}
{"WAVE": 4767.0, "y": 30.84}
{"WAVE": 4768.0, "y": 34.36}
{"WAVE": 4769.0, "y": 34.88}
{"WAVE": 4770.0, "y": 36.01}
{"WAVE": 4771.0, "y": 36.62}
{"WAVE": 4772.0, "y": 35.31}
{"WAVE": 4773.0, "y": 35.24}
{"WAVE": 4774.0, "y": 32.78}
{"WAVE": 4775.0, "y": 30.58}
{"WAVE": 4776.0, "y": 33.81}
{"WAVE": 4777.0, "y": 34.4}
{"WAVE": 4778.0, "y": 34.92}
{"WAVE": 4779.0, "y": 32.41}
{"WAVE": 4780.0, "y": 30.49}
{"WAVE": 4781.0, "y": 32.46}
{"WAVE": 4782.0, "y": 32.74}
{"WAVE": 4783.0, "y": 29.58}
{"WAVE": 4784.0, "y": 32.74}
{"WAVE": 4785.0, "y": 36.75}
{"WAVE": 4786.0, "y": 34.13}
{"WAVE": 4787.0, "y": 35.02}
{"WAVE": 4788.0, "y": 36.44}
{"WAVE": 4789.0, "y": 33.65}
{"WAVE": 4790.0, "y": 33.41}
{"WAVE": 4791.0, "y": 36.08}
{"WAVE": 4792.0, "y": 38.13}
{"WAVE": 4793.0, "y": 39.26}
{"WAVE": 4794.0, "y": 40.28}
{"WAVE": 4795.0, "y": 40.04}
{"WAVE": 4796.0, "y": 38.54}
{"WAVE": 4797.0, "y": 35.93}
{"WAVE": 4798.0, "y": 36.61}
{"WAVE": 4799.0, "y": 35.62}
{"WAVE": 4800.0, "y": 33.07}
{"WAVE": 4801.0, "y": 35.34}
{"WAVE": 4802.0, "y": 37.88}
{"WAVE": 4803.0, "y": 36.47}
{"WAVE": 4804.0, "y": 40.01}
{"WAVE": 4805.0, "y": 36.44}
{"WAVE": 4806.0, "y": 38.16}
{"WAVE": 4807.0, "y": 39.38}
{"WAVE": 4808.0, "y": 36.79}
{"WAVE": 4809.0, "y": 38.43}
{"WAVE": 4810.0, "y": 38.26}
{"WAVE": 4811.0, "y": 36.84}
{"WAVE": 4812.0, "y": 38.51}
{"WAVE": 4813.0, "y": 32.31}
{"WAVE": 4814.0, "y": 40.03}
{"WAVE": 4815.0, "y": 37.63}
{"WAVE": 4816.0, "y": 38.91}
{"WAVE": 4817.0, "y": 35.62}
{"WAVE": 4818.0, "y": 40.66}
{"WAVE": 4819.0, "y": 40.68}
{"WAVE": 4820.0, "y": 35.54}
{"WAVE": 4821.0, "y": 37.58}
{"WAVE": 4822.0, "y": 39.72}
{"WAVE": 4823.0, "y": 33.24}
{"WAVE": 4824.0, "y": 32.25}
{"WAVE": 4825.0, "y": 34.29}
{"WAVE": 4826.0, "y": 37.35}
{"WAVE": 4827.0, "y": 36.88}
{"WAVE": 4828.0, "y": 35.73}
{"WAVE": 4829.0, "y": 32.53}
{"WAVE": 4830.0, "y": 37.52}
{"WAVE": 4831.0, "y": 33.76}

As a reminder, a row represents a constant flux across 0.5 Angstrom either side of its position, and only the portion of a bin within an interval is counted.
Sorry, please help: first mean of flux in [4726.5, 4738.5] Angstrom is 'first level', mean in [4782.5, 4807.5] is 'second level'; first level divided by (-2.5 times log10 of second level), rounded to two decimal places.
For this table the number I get -9.42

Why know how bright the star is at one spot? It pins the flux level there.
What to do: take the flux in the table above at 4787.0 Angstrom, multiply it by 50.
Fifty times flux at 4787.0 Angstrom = 1751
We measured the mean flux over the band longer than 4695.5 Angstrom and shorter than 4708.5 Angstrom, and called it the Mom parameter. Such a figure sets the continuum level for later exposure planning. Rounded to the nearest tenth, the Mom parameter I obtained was 36.1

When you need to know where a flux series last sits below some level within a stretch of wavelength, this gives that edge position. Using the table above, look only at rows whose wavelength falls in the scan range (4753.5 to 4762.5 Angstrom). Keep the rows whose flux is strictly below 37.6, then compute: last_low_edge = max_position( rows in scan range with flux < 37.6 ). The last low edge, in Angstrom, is 4762.0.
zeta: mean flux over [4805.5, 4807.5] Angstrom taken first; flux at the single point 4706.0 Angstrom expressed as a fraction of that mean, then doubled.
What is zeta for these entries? 1.94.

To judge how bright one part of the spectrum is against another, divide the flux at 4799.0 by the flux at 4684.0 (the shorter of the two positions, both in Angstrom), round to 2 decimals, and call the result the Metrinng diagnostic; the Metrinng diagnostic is 0.83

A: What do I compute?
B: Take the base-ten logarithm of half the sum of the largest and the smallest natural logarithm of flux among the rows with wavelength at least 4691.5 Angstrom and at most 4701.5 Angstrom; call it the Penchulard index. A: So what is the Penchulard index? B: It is 0.560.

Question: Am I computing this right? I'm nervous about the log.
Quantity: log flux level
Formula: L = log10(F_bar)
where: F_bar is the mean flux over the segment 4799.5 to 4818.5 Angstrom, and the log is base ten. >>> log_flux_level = 1.57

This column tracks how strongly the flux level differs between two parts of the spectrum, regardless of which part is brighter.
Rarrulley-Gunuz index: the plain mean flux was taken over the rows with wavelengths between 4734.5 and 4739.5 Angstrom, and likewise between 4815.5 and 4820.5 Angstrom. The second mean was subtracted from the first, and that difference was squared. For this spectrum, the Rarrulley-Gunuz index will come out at 8.4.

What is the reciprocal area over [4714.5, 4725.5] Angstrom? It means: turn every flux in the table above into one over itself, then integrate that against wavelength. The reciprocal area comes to 0.29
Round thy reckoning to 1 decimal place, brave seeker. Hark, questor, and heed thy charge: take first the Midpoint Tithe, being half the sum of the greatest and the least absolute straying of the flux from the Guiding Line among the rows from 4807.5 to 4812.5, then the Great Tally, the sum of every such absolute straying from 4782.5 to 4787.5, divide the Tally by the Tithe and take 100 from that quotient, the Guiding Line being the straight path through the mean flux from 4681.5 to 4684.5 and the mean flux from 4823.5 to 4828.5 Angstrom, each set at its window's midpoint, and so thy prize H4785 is -93.5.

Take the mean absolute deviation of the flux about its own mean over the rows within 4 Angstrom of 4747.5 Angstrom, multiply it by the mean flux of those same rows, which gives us 68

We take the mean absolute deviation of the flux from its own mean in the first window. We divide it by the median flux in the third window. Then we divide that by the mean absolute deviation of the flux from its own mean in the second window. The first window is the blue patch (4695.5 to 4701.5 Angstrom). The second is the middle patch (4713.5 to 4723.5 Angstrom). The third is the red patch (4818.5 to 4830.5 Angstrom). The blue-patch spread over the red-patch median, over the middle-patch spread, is 0.0360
